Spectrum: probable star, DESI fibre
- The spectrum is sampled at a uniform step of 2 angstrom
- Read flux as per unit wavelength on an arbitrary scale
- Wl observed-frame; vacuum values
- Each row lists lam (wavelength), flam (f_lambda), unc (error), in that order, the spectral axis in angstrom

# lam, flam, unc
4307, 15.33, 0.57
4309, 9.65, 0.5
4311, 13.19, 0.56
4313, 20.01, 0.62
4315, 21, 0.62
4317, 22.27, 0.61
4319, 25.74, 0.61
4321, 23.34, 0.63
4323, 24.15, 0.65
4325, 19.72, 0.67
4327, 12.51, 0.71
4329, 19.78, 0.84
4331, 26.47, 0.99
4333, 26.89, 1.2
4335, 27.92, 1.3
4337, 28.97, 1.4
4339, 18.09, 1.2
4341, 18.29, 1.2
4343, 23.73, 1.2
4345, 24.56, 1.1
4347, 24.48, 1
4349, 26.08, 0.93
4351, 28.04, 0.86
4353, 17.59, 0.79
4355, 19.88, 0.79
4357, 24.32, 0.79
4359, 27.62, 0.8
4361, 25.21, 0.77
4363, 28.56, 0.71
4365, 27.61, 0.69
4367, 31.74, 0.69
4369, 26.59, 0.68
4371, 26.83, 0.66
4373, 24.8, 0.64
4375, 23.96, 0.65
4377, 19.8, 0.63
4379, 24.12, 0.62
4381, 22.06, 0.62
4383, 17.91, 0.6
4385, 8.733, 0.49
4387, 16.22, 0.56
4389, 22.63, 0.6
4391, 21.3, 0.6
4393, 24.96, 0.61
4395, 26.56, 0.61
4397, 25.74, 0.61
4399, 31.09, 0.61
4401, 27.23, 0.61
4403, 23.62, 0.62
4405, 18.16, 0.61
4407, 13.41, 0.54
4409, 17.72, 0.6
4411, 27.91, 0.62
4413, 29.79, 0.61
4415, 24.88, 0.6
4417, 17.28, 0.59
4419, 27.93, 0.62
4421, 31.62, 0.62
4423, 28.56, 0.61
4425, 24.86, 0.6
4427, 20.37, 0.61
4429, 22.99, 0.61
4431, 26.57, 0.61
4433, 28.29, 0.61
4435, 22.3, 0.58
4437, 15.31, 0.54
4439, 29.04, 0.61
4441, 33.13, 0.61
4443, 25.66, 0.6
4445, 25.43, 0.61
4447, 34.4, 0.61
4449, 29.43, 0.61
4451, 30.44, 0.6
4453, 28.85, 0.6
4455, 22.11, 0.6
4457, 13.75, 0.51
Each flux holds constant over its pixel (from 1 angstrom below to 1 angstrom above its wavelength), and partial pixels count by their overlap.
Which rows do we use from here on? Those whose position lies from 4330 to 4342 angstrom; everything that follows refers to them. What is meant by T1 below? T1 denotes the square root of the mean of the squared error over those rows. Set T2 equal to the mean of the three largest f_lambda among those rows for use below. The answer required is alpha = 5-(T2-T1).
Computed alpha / -21.7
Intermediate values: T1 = 1.22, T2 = 27.9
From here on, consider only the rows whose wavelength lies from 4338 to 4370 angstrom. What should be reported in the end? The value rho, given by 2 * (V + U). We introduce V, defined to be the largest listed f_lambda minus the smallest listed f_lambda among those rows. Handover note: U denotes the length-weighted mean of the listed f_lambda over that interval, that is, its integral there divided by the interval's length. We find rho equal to 77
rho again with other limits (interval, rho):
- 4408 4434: 79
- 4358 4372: 69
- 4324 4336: 75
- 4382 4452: 100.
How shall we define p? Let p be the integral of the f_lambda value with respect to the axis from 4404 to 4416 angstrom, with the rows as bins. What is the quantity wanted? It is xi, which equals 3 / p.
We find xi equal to 0.0114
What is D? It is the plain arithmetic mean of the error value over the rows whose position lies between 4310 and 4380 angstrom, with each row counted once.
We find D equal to 0.82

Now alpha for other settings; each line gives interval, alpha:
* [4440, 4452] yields -27.0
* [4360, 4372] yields -23.6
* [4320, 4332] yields -18.9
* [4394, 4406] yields -22.7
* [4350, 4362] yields -21.2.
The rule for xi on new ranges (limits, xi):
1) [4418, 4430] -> 0.0096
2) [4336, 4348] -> 0.0109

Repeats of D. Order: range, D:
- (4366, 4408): 0.61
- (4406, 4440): 0.60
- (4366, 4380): 0.65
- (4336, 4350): 1.15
